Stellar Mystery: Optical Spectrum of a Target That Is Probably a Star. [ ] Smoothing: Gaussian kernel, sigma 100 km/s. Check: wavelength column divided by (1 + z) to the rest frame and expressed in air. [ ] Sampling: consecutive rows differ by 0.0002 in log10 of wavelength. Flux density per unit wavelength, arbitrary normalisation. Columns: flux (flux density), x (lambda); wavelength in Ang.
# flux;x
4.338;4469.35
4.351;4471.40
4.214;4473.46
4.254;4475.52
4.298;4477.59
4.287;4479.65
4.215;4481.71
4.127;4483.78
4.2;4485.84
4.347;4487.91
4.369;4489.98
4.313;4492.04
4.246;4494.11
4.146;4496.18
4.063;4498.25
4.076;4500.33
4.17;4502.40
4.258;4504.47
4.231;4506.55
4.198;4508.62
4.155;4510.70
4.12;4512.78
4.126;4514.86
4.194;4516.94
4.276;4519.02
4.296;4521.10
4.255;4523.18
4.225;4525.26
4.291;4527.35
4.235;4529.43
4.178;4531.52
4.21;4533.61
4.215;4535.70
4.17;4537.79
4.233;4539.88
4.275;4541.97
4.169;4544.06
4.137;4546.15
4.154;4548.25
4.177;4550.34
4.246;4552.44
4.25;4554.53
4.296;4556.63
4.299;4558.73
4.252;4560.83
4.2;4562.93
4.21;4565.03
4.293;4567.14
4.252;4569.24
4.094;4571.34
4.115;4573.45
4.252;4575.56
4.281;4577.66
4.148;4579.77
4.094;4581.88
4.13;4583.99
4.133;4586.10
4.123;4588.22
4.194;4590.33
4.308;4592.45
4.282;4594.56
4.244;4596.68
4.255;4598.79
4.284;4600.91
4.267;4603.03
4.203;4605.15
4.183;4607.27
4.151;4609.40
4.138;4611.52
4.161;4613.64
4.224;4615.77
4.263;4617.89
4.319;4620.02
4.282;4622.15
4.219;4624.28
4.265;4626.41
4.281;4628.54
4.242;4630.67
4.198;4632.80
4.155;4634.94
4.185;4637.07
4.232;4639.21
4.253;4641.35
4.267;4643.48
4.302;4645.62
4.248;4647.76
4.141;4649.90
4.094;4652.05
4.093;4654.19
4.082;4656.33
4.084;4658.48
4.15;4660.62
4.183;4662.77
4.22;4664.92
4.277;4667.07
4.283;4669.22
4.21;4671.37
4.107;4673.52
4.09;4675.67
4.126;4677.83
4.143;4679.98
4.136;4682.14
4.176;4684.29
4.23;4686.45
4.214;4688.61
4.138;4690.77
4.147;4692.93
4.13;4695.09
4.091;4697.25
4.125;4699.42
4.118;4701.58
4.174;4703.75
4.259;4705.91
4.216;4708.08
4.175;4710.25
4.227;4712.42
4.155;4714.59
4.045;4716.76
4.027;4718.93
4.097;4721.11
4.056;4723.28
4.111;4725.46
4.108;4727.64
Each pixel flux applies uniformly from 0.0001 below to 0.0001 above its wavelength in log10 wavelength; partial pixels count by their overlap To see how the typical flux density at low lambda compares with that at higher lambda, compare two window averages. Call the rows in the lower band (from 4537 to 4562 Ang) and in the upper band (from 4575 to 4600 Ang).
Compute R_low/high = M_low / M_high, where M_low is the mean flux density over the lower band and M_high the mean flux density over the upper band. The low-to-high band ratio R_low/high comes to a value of 1.00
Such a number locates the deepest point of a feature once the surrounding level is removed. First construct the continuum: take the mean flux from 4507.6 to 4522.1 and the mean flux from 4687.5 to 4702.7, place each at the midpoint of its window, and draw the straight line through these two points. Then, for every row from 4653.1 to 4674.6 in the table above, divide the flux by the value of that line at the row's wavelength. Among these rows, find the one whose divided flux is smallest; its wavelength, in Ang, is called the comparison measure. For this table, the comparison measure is 4656.33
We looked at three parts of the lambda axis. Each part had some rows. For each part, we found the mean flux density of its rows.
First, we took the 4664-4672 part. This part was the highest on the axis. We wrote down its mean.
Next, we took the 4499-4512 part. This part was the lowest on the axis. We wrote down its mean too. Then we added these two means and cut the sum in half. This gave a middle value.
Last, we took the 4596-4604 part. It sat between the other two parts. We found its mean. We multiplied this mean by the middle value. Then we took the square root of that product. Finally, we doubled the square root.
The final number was 8.48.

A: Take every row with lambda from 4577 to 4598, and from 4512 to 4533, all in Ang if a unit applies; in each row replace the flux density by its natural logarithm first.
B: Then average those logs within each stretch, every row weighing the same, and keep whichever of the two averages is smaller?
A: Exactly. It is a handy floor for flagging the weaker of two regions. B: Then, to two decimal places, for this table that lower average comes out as 1.43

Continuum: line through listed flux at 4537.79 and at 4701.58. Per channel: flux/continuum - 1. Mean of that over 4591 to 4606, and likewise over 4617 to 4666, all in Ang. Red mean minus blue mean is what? -0.010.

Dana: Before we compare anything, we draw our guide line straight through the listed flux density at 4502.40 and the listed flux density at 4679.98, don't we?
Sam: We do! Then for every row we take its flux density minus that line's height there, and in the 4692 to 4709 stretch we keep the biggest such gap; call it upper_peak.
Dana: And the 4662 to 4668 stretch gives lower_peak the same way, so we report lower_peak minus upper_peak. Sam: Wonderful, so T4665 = 0.01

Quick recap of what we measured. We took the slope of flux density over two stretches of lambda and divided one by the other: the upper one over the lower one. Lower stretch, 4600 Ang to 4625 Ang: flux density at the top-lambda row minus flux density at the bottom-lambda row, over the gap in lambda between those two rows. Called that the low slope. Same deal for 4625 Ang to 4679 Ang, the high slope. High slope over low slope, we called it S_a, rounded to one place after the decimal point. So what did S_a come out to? 1.0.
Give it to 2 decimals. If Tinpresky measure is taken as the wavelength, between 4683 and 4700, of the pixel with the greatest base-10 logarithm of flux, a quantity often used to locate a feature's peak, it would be 4686.45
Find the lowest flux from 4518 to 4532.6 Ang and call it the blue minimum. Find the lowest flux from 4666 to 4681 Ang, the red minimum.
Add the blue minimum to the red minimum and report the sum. 8.27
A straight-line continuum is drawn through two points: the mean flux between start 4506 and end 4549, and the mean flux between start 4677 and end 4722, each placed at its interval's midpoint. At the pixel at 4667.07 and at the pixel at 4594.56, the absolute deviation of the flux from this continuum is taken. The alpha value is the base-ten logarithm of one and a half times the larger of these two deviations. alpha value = -0.76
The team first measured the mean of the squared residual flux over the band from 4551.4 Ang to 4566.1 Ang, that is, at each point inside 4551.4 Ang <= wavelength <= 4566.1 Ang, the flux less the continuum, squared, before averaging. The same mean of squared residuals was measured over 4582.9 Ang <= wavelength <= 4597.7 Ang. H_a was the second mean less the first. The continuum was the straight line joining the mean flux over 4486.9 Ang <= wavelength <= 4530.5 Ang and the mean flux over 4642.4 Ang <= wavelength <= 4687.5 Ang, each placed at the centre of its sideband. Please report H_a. 0.0020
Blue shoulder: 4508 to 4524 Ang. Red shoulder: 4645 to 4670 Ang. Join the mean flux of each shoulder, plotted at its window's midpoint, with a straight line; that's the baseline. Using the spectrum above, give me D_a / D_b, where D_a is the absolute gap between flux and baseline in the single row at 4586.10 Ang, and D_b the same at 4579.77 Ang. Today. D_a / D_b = 1.3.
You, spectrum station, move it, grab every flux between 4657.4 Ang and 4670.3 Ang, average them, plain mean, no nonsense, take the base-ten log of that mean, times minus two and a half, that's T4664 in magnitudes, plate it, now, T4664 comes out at -1.56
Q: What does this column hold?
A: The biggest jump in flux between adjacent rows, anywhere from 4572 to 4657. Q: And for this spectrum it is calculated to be 0.137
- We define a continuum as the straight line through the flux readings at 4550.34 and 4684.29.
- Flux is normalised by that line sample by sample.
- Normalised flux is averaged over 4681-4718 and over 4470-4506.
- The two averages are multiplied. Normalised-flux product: 1.010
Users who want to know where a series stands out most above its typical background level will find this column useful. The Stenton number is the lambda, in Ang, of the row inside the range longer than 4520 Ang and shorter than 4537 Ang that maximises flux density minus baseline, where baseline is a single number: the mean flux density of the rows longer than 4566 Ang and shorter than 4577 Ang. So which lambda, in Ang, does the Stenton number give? 4521.10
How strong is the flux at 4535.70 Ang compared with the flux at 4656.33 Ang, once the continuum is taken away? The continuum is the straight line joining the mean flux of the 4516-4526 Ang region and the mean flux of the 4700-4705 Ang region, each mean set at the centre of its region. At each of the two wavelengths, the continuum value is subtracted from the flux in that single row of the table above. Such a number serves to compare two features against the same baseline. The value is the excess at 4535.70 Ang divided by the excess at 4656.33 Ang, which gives 0.3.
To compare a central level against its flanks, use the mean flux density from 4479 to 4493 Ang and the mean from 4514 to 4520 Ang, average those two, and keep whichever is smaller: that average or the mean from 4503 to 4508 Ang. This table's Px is 4.23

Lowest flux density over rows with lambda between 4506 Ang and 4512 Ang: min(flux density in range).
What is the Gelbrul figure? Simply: 4.155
